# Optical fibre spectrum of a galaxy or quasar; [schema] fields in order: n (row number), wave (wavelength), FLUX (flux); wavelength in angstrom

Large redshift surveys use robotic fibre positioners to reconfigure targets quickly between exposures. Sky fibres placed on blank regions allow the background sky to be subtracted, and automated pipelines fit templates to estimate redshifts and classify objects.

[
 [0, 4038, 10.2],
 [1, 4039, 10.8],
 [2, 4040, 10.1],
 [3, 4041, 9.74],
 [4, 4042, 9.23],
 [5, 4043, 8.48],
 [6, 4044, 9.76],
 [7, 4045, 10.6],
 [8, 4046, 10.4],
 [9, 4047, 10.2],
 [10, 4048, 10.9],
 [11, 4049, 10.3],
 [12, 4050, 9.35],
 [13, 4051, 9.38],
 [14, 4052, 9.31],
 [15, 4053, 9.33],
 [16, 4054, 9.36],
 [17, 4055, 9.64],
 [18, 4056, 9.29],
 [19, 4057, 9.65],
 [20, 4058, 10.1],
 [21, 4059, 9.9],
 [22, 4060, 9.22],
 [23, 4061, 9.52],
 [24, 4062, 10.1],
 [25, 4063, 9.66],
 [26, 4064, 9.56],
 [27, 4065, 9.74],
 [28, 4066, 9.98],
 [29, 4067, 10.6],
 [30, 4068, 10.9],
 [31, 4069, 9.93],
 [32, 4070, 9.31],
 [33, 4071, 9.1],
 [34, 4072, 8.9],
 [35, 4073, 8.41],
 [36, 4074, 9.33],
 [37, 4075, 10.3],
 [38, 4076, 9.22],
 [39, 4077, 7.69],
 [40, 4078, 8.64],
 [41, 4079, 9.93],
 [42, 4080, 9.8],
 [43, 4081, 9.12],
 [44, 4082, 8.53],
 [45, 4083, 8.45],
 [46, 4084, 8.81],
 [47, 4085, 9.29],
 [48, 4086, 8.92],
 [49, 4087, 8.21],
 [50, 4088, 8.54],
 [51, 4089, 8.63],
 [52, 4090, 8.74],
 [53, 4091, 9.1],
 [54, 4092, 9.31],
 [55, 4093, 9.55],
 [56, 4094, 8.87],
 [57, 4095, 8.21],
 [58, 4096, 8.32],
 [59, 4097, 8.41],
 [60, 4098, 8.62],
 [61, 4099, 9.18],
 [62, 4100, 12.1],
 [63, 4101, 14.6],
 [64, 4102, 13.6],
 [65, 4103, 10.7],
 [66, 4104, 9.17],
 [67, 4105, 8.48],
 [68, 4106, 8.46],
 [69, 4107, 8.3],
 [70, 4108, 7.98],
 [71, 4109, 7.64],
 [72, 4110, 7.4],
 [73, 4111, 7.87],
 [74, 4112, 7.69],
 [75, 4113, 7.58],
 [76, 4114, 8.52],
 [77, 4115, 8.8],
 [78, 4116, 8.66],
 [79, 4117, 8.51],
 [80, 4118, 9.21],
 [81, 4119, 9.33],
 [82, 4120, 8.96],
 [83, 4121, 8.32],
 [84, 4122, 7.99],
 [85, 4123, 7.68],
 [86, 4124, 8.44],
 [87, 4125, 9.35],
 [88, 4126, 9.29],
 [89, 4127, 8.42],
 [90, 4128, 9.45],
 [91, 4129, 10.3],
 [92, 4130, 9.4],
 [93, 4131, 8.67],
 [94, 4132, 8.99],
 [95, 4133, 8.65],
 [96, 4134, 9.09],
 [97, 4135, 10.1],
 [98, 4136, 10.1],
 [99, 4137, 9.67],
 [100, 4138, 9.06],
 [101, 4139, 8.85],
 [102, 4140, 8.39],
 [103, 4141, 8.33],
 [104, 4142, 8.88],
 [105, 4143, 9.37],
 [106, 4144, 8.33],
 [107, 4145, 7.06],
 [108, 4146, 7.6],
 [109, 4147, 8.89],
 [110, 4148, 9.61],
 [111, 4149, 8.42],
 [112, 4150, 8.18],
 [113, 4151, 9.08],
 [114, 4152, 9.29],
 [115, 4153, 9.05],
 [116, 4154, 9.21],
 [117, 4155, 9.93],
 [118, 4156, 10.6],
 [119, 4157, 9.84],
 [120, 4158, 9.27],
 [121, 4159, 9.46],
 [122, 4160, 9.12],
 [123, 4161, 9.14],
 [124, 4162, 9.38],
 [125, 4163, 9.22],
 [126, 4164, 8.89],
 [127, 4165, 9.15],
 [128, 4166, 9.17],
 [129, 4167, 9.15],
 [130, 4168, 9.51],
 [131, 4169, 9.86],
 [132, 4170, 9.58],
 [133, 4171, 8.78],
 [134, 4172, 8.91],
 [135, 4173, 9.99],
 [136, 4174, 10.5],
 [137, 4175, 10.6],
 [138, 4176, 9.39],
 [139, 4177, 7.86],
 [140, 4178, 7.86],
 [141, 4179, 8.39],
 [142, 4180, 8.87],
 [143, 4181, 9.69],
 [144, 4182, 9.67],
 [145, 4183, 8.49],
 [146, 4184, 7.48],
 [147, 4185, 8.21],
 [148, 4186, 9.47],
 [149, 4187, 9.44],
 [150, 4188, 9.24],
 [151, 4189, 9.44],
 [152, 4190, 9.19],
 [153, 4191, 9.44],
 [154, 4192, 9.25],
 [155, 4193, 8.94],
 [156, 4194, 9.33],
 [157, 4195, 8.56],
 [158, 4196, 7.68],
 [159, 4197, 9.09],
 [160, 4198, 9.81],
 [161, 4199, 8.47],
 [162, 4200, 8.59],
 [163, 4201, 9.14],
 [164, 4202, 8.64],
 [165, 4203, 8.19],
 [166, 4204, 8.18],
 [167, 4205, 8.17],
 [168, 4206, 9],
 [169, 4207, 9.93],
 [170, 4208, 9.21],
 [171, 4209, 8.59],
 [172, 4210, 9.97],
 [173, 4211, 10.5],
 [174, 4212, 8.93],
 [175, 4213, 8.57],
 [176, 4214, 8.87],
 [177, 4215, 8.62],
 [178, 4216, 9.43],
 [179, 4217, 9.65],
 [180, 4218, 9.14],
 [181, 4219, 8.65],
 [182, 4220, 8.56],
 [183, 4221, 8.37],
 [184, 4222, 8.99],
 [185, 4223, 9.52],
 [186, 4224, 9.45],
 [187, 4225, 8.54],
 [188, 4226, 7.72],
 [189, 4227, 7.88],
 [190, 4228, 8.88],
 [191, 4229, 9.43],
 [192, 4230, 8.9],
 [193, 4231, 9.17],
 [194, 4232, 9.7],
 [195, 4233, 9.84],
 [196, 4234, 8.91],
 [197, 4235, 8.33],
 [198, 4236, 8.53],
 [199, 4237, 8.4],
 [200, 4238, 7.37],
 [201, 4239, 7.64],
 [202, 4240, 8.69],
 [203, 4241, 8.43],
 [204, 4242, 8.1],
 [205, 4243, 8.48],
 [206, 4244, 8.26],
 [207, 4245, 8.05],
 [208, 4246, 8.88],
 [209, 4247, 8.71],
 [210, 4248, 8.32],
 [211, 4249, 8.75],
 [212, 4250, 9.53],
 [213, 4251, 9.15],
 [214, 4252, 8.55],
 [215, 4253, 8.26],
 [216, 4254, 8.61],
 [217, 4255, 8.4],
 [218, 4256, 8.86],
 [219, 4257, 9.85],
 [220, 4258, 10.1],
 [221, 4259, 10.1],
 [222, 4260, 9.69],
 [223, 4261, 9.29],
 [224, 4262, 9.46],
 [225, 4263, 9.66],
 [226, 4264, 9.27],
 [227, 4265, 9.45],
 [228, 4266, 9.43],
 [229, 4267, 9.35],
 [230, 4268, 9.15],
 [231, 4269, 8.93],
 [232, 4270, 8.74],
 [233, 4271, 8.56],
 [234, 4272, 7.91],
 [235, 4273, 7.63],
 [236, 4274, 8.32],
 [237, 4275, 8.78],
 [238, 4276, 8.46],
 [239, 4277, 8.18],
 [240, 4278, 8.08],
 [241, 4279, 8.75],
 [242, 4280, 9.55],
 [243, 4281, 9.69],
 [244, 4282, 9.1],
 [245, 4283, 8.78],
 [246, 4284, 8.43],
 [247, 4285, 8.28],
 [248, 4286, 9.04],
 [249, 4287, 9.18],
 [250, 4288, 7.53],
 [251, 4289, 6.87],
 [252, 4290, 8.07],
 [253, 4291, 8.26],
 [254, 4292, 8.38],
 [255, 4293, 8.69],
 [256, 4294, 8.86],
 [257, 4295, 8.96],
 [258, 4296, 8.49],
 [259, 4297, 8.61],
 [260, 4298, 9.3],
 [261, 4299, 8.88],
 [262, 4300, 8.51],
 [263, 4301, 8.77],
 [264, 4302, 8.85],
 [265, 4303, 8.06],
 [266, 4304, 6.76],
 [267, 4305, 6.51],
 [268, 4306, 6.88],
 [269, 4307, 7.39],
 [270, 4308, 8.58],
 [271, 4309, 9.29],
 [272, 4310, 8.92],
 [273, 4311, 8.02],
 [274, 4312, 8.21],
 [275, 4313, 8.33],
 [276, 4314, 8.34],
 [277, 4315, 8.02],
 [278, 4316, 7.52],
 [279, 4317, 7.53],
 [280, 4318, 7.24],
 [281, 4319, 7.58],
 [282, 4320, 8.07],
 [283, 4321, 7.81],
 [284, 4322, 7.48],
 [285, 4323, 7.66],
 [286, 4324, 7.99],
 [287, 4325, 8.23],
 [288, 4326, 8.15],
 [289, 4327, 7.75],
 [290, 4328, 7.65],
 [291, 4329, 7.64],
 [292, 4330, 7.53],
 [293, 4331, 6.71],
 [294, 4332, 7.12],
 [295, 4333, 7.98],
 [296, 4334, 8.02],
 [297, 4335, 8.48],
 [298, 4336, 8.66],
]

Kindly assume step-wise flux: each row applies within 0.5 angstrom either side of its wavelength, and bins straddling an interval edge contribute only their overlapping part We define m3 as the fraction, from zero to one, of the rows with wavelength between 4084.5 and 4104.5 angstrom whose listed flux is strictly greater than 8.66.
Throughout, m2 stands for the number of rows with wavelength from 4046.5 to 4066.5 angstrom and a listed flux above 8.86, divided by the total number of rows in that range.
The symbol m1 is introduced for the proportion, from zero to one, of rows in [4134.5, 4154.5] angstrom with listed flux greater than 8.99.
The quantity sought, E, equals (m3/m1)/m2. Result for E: 1.3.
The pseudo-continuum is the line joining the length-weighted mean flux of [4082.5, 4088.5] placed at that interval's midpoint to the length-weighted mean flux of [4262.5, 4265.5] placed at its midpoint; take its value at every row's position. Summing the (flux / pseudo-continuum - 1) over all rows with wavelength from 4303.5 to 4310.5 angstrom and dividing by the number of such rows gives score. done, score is -0.20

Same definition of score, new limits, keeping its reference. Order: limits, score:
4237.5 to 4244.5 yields -0.13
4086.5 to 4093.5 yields 0.02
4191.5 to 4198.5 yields -0.02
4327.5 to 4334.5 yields -0.23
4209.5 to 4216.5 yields 0.00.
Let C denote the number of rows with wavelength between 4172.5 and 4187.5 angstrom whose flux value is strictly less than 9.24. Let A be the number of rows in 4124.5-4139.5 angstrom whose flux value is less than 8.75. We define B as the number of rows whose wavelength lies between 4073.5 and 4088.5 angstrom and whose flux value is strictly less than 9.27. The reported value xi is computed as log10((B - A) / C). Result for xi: 0.00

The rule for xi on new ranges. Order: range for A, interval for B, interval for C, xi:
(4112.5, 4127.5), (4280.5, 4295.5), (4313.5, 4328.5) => -0.48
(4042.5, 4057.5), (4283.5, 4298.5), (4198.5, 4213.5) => 0.03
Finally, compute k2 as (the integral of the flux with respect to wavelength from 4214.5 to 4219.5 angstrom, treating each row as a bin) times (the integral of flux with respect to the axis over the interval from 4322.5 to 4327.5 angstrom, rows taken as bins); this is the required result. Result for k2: 1810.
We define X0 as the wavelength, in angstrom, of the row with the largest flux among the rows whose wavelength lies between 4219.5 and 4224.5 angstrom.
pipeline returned 4223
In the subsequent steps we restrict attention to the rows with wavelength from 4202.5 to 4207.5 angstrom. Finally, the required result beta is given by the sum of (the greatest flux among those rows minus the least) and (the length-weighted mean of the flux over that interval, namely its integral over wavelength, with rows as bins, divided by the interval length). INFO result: 10.5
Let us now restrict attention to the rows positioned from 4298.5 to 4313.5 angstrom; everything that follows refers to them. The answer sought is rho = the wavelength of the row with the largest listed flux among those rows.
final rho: 4309 angstrom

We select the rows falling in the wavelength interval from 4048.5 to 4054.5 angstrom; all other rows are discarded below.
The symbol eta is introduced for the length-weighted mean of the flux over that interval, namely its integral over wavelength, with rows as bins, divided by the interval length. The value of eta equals 9.5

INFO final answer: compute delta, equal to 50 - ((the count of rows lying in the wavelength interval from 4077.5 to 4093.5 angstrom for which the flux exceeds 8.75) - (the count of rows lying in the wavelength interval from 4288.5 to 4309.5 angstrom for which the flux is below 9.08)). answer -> 60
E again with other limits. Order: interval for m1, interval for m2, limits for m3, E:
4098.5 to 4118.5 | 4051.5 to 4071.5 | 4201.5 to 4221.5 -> 1.4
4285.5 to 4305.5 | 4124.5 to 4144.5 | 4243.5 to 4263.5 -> 6.7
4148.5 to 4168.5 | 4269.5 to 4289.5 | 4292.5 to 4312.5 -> 2.1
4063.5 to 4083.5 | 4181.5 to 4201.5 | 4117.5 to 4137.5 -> 1.5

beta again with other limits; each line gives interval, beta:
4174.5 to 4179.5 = 11.6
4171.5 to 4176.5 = 11.6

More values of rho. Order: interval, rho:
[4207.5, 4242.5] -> 4211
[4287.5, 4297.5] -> 4295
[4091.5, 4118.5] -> 4101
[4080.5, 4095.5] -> 4093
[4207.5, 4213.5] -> 4211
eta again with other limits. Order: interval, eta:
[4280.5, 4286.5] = 8.9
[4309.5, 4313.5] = 8.4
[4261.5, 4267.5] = 9.4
